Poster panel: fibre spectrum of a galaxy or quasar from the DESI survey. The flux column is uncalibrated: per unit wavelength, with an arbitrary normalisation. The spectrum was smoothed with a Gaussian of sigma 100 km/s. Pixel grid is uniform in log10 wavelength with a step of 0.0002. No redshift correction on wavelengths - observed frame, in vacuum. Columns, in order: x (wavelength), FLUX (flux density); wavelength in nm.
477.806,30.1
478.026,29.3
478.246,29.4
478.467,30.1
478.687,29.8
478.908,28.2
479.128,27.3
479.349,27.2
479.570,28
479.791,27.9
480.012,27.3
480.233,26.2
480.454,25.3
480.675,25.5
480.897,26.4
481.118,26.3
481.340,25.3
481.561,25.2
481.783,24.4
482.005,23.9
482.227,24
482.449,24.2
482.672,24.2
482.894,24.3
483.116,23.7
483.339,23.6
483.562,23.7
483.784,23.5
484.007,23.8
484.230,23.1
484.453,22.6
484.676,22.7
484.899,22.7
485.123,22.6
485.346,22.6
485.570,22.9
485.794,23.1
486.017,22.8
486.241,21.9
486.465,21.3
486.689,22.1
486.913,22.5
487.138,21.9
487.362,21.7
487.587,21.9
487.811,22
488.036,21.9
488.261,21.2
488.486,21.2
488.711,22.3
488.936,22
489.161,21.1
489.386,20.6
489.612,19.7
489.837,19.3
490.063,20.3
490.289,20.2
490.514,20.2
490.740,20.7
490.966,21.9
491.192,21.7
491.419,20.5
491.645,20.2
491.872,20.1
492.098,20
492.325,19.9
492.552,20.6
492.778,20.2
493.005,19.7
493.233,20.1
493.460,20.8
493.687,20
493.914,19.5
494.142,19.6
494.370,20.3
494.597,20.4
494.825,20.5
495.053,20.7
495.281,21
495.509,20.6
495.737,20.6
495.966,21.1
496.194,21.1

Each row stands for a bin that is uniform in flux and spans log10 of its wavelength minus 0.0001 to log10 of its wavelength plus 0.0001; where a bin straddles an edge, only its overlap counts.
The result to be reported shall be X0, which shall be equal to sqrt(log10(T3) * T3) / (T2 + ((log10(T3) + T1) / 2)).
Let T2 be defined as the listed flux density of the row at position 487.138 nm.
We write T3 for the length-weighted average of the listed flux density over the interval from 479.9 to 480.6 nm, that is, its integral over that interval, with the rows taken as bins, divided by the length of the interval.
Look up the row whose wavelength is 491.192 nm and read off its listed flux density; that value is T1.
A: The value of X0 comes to 0.182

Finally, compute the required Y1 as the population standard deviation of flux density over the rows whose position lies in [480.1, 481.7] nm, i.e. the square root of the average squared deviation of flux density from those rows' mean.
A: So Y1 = 0.5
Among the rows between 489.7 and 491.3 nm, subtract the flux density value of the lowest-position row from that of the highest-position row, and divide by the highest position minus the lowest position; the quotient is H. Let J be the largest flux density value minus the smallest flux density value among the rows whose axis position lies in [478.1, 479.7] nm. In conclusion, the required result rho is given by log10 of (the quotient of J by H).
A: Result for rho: 0.21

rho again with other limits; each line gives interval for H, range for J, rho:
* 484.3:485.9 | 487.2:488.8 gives 0.47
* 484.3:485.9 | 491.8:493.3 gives 0.38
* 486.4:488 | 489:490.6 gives 0.54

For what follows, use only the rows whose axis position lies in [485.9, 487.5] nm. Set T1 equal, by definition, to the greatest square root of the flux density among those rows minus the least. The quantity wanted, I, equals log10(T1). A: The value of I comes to -0.80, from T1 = 0.16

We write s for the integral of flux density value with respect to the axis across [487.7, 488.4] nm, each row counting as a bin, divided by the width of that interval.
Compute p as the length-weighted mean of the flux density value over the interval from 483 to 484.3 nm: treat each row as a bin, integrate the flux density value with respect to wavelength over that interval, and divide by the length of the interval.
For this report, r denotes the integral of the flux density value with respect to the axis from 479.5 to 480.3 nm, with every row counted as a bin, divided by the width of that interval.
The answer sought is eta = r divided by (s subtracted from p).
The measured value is 14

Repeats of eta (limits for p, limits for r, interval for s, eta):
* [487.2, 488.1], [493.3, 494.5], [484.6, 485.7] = -25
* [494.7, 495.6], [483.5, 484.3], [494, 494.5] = 31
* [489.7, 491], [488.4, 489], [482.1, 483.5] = -6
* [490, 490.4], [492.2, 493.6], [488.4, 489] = -12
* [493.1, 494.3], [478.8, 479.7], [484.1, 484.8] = -10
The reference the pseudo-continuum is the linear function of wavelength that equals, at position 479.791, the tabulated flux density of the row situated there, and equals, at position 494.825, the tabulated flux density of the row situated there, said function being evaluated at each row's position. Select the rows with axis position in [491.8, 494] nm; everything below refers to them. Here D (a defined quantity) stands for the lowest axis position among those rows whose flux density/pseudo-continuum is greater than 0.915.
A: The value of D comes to 491.872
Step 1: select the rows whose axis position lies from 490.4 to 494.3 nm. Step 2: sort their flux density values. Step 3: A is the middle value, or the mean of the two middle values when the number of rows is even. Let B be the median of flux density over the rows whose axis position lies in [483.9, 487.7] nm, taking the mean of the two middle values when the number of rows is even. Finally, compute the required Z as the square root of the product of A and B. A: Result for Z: 21.4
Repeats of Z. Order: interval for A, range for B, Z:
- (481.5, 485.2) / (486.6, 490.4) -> 22.7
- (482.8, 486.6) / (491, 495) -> 21.5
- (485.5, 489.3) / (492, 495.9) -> 21.1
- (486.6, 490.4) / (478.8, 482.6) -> 23.8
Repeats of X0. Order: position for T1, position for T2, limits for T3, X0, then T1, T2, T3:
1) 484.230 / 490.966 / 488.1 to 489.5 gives 0.156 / 23.1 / 21.9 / 21.4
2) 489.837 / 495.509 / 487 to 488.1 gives 0.175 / 19.3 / 20.6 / 21.9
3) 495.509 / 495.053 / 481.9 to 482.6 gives 0.182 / 20.6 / 20.7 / 24.0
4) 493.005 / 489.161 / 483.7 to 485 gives 0.177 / 19.7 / 21.1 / 23.1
